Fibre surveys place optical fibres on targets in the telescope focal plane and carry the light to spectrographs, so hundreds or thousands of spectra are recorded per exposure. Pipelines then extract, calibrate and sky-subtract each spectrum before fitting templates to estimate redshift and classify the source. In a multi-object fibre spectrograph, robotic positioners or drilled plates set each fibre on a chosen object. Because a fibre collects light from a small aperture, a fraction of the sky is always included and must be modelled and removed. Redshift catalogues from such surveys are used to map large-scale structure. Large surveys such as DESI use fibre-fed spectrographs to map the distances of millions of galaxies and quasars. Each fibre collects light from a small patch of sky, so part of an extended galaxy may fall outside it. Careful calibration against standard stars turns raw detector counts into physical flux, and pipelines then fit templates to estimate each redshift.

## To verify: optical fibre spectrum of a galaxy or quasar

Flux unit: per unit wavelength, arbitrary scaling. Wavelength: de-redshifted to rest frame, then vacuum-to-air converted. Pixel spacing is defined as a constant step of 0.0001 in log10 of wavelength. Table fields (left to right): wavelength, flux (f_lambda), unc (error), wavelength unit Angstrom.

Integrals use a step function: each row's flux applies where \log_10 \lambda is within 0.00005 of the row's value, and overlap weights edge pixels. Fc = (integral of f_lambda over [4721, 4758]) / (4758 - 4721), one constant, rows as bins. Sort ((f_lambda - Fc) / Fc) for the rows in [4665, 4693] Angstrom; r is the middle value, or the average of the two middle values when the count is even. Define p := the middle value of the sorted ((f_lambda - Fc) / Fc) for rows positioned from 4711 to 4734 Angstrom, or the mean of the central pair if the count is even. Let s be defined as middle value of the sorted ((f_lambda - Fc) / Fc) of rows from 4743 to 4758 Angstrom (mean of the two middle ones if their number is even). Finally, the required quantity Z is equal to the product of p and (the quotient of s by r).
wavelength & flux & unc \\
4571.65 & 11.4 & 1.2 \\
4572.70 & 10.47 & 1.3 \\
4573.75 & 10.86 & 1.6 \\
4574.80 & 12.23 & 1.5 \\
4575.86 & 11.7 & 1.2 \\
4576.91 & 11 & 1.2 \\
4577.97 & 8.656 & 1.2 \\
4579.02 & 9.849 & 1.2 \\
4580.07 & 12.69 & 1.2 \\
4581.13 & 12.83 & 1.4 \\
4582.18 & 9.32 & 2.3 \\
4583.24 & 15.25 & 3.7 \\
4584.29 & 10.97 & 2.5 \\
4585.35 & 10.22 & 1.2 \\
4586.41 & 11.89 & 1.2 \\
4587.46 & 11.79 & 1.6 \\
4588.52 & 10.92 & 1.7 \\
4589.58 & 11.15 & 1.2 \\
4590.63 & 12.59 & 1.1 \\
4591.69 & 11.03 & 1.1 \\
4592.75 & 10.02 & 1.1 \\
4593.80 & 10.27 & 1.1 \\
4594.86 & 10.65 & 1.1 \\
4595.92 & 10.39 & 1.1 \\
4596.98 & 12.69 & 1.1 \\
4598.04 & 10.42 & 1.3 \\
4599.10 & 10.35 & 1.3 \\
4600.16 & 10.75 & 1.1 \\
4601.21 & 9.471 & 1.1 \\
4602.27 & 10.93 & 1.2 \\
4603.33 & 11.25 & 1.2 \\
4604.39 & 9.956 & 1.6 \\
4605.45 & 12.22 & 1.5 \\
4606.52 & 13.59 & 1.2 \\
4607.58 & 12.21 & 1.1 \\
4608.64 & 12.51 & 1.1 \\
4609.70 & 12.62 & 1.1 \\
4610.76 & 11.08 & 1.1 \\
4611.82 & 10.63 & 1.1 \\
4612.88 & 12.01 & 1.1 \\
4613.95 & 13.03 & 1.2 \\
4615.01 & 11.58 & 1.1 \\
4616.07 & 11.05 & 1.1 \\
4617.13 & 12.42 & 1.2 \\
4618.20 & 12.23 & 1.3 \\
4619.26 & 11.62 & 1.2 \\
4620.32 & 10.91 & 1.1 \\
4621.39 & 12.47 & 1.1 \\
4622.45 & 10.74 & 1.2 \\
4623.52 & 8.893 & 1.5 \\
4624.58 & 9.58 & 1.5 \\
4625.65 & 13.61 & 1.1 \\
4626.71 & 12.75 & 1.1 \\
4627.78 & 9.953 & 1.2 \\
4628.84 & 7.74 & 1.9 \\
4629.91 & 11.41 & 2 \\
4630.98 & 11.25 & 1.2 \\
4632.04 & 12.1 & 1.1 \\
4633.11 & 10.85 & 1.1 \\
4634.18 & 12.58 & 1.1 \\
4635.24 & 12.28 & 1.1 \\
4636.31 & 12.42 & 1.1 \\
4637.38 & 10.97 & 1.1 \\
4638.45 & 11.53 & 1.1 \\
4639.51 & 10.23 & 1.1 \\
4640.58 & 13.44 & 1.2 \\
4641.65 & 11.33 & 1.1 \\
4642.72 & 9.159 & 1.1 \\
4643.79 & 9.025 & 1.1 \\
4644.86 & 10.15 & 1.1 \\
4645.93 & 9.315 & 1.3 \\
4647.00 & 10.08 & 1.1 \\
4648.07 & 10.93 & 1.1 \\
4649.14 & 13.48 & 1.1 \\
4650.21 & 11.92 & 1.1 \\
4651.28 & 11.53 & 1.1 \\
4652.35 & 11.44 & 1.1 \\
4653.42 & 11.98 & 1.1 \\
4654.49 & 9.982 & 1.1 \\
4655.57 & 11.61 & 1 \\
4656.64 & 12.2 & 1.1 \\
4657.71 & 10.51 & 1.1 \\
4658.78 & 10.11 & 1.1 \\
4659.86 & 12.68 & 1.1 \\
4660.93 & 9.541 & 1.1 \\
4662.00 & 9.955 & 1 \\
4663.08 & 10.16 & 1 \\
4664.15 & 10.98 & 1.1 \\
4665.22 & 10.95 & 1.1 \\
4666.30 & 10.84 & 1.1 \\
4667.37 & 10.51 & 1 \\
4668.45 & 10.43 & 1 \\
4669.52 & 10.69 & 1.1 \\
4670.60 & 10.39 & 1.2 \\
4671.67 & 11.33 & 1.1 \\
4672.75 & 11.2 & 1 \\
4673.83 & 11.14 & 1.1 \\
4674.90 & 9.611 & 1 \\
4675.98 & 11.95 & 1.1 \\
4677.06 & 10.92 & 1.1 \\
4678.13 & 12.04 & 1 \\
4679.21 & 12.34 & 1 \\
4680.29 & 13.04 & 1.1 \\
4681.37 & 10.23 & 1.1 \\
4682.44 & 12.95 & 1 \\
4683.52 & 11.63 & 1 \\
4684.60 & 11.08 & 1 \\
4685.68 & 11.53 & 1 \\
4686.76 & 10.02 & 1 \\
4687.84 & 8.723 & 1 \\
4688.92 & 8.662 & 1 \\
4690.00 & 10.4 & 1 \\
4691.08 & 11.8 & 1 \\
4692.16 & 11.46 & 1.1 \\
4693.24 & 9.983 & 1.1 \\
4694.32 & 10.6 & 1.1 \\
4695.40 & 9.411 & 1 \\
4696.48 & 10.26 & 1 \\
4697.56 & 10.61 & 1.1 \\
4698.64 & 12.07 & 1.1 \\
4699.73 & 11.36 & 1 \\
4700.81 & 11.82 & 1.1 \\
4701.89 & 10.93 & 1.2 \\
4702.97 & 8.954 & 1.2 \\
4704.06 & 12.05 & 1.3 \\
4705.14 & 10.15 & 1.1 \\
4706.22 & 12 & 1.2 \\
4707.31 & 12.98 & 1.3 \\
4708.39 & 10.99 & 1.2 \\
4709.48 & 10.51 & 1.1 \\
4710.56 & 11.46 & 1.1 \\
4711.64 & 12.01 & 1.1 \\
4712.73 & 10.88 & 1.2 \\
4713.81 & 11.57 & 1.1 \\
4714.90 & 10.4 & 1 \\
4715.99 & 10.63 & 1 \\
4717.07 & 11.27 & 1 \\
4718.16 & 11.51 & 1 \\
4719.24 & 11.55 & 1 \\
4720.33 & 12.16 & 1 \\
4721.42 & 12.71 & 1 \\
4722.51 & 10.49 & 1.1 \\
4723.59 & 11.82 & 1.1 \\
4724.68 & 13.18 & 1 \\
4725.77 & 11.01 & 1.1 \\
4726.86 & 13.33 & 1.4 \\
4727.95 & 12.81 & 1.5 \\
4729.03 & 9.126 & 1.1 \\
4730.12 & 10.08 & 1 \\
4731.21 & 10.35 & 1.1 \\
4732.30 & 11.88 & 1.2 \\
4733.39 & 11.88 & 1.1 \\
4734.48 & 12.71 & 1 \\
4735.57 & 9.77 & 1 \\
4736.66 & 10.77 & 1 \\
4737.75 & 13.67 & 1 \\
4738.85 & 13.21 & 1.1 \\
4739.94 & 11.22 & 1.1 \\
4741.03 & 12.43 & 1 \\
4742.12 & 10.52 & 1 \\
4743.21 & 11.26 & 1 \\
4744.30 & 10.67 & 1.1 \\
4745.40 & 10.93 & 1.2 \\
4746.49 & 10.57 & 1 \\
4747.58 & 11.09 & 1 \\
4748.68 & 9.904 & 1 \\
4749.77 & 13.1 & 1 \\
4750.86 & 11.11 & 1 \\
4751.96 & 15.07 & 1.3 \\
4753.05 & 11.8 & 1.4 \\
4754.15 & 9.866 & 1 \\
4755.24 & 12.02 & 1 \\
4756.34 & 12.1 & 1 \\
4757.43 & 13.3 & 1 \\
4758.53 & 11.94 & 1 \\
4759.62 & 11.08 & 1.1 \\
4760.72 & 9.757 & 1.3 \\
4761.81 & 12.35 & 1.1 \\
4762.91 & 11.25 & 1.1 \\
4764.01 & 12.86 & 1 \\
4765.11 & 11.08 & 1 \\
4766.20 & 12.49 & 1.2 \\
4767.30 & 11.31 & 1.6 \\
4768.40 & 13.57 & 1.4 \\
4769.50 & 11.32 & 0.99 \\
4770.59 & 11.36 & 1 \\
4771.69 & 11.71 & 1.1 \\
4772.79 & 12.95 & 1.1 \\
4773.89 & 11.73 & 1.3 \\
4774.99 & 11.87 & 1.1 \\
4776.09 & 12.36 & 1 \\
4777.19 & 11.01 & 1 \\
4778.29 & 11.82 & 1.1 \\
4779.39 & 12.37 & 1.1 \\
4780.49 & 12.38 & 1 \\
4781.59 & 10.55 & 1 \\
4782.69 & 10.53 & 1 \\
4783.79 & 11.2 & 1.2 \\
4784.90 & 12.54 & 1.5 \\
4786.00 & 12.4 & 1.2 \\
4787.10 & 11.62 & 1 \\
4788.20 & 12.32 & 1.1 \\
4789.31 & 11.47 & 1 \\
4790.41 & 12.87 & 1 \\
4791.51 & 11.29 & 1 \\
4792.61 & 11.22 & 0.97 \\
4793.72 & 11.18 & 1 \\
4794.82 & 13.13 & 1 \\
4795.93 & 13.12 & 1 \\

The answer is -0.005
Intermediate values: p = -0.007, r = -0.05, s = -0.039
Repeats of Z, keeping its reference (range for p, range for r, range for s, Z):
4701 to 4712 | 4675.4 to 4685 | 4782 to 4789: -0.038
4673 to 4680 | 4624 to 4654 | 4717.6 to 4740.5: 0.005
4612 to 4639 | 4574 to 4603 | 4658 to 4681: -0.005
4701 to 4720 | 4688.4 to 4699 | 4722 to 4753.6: -0.012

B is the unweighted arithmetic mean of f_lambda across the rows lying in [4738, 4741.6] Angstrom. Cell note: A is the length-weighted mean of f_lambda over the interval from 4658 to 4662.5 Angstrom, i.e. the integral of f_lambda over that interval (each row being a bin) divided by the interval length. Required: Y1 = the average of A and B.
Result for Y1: 11.43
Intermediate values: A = 10.6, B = 12.3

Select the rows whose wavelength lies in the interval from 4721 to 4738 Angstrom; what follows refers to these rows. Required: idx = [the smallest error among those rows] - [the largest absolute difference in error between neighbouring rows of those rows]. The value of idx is 0.60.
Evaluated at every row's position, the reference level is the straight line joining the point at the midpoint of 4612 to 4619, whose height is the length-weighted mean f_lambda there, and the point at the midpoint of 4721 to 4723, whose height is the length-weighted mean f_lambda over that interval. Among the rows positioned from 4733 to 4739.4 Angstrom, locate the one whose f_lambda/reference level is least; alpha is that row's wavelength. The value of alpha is 4735.57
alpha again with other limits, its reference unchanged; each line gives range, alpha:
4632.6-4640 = 4639.51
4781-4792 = 4782.69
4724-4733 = 4729.03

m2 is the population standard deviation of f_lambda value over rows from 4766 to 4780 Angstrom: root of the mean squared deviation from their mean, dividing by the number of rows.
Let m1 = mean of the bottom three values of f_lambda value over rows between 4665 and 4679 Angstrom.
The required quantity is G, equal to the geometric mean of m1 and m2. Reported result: 2.67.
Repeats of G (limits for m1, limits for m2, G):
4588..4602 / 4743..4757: 3.65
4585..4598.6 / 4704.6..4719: 2.77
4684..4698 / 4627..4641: 3.52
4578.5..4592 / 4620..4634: 3.91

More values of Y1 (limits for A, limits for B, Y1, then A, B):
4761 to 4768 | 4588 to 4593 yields 11.49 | 11.8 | 11.1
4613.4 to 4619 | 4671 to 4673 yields 11.65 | 12.0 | 11.3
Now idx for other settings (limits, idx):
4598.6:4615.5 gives 0.70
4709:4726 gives 0.90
